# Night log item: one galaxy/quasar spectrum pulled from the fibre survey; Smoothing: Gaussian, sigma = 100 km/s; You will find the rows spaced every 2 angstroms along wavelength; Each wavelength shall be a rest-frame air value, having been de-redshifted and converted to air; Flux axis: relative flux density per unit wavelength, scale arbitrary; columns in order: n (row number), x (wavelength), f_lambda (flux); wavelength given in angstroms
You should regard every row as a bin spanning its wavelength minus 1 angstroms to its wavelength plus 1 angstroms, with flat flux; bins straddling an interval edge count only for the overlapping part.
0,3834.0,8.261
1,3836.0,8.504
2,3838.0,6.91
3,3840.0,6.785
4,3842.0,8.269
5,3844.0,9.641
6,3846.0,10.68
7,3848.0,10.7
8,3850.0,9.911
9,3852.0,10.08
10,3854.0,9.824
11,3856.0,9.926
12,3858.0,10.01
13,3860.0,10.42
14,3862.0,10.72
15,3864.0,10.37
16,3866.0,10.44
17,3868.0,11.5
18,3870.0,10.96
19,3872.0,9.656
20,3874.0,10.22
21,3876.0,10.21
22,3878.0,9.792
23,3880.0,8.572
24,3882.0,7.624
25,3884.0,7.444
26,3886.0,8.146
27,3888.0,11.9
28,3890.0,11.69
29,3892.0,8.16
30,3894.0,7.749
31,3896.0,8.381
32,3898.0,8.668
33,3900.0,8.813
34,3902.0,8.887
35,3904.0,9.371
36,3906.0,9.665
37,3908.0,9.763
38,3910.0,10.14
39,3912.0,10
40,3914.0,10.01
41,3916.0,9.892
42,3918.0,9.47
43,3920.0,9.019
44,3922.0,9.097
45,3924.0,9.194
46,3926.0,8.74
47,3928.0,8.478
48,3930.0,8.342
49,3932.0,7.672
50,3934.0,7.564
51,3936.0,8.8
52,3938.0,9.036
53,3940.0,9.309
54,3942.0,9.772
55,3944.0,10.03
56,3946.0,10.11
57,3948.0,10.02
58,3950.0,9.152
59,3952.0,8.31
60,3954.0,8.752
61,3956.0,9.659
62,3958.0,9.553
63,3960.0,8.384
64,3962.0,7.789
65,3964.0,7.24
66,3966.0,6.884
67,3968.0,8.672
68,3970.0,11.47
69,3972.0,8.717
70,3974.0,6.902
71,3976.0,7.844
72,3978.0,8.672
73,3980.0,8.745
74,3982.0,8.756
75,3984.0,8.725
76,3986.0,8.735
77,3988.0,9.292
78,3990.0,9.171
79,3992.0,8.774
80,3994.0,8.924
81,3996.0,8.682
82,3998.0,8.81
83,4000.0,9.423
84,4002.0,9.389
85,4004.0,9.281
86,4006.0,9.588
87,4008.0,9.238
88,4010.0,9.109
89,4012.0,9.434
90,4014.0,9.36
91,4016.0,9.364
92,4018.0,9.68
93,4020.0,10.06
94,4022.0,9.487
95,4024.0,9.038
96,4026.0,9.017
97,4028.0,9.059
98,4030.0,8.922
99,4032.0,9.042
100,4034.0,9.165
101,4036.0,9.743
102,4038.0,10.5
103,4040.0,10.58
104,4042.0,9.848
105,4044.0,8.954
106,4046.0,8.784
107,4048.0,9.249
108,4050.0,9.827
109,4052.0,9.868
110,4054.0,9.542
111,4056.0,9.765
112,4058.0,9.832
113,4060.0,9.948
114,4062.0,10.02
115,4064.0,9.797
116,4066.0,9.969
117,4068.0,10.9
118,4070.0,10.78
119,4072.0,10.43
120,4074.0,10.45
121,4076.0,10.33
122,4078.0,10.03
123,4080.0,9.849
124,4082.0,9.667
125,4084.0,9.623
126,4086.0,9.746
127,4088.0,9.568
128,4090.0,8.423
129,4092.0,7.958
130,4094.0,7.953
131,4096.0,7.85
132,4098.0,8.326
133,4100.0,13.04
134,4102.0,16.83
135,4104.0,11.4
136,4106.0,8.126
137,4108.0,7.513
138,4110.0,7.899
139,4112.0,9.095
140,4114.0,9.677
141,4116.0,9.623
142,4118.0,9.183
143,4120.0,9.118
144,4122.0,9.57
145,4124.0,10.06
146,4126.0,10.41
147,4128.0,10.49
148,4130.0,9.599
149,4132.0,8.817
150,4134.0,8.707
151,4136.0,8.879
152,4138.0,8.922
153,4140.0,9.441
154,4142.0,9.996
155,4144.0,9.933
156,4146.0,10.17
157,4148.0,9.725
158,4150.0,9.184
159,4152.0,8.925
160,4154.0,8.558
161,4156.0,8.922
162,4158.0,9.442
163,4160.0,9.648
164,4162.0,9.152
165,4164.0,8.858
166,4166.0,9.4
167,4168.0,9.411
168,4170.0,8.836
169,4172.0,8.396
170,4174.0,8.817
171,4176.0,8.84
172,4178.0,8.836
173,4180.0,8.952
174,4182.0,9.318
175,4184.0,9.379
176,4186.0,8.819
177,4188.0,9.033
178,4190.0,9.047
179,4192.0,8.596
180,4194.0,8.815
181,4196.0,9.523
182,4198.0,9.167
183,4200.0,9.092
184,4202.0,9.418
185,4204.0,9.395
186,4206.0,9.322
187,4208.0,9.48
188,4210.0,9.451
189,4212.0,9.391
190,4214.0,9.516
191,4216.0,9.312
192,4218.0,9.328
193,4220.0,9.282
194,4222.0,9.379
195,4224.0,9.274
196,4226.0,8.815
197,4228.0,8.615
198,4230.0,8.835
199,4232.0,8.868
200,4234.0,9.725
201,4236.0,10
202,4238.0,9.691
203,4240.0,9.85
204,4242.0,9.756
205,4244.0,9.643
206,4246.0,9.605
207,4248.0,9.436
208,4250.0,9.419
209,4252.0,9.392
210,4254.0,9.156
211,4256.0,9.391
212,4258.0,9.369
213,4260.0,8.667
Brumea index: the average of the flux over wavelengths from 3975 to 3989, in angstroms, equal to 8.7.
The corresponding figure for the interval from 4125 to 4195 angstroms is 9.2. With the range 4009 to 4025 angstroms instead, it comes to 9.4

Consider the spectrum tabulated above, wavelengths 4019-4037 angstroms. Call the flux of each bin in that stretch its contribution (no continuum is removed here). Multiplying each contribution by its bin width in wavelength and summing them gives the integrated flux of 167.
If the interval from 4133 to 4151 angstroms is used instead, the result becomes 170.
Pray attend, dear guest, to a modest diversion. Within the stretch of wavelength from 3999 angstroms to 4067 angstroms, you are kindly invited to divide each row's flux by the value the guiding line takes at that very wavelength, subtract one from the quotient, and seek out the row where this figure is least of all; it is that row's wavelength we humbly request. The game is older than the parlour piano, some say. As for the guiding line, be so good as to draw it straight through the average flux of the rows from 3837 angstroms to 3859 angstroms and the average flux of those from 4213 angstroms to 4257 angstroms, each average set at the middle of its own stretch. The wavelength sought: 4046.0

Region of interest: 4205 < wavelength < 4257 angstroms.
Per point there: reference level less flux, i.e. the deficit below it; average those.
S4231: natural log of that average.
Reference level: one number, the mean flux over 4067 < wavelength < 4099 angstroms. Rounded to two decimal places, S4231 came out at -2.20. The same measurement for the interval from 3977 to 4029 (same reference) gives -1.06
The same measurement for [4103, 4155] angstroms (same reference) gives -1.93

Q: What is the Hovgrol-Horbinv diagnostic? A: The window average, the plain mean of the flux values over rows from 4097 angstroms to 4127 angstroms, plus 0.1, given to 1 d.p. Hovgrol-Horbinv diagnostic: 10.1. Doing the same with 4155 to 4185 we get 9.2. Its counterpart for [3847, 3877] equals 10.4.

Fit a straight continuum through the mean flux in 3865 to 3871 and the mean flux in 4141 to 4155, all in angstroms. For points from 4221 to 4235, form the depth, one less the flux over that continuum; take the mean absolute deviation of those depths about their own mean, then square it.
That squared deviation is 0.0013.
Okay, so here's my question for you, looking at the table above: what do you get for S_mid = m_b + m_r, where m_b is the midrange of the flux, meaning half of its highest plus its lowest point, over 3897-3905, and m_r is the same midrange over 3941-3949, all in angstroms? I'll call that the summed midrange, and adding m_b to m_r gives 19.0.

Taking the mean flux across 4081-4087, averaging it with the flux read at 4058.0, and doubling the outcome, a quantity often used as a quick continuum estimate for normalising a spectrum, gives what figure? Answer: 19.5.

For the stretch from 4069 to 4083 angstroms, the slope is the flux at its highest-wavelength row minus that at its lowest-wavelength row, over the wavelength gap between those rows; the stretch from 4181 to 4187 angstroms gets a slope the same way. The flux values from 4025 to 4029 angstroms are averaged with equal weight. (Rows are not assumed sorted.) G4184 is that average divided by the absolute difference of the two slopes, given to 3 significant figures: 282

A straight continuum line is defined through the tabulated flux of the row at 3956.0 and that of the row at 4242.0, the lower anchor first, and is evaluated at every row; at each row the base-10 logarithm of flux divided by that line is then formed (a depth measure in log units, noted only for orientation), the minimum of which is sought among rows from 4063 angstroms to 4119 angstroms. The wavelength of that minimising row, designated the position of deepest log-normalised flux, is 4108.0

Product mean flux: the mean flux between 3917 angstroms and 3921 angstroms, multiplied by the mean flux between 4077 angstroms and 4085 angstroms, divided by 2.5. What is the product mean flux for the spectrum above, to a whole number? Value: 36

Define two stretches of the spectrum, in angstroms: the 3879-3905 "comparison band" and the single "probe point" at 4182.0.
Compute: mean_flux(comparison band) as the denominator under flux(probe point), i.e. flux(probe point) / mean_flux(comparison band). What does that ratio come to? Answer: 1.05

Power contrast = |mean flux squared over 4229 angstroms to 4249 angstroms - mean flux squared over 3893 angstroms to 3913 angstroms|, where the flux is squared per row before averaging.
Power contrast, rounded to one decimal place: 7.0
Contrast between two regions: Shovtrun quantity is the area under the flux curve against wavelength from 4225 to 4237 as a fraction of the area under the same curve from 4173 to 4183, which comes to 1.2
